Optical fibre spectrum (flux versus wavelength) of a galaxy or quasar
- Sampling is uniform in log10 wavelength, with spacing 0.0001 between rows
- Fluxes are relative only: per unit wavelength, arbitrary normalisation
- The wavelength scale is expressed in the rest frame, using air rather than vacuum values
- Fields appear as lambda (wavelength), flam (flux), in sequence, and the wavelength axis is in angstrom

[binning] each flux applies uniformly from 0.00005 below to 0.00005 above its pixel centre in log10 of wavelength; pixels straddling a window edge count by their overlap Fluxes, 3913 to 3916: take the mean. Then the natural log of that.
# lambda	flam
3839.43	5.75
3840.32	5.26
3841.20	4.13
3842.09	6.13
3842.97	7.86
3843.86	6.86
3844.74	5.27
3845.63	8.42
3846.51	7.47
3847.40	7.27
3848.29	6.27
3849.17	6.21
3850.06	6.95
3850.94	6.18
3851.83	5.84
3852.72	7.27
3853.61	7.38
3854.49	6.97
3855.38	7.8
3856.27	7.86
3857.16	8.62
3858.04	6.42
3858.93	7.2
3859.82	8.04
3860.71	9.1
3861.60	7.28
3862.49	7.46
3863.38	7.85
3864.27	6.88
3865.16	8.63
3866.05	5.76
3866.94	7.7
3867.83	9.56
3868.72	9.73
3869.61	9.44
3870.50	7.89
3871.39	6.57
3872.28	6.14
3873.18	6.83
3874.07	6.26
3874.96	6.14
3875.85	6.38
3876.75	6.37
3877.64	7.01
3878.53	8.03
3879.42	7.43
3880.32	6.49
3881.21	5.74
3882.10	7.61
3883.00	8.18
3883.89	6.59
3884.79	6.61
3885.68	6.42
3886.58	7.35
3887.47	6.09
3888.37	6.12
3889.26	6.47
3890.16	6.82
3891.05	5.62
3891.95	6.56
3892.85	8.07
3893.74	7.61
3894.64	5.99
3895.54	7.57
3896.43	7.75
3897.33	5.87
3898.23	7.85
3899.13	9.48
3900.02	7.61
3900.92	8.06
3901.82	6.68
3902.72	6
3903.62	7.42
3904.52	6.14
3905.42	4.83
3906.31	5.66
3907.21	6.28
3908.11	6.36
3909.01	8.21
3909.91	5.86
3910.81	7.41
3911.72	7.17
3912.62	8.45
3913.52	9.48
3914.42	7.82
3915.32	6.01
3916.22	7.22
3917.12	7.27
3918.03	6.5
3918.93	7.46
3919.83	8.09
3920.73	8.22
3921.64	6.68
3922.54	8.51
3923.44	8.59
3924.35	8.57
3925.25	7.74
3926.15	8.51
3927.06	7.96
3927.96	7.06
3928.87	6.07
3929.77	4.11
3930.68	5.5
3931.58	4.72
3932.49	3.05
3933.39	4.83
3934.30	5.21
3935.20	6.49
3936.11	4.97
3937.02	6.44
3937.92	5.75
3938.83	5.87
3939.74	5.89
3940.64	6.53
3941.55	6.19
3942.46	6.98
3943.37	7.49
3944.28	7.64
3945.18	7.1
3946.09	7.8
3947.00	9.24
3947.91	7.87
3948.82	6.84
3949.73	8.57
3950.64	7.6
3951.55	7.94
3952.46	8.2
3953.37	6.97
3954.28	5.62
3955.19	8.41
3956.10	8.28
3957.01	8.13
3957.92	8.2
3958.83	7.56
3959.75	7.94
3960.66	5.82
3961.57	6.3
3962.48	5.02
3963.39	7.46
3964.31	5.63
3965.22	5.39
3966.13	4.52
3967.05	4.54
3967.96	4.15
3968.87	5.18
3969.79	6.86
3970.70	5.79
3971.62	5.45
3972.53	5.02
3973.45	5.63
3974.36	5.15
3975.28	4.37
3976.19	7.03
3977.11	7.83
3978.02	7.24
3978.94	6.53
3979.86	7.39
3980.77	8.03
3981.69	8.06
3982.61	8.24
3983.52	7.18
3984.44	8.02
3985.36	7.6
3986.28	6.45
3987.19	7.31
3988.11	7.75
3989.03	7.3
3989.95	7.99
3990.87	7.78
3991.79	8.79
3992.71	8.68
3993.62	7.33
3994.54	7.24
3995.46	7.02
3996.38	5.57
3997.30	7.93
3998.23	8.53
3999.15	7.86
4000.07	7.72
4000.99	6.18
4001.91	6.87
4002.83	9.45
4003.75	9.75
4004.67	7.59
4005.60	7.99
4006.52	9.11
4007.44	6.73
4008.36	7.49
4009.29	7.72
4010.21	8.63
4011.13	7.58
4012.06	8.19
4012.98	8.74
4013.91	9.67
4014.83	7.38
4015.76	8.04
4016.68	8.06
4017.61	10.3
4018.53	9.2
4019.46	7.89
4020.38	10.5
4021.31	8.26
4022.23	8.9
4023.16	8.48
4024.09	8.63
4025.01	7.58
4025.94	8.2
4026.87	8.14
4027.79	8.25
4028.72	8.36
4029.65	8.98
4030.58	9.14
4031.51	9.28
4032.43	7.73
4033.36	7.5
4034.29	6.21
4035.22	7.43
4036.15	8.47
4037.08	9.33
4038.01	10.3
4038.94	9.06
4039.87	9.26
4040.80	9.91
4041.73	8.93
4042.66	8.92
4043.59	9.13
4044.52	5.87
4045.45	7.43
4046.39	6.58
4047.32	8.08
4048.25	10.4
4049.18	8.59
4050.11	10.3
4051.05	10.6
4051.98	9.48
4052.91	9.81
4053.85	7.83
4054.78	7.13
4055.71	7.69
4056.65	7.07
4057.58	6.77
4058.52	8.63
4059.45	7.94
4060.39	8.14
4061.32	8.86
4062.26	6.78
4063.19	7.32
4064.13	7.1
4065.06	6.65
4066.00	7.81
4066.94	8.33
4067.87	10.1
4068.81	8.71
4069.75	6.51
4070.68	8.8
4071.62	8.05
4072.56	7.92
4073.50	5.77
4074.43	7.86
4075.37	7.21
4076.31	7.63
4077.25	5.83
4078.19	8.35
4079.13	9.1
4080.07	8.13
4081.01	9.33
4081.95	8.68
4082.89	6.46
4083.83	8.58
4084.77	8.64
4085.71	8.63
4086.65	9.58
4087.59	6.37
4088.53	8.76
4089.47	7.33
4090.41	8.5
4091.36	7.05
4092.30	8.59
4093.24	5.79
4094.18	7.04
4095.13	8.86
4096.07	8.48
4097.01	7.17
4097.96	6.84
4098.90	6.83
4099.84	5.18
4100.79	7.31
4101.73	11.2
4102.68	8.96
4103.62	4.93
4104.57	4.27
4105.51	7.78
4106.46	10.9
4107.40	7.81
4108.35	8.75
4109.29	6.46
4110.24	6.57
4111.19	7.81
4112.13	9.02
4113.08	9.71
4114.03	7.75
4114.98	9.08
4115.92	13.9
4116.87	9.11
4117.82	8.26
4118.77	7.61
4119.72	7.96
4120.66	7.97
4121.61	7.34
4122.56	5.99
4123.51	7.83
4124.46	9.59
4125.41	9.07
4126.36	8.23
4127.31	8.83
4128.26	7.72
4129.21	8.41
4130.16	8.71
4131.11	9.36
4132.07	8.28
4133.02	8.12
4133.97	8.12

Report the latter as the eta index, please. 2.05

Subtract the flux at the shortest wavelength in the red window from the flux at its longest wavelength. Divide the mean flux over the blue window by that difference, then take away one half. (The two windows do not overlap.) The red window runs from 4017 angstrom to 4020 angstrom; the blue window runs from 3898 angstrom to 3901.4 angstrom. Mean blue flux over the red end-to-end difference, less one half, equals -4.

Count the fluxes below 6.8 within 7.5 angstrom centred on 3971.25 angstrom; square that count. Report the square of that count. 49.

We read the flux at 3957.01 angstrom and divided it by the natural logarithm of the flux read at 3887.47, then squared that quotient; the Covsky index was 20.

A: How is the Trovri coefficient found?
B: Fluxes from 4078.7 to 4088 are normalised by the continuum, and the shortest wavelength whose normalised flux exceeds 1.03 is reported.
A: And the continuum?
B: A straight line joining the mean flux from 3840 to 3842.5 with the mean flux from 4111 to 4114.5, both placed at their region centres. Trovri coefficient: 4079.13 angstrom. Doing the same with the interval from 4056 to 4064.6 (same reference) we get 4058.52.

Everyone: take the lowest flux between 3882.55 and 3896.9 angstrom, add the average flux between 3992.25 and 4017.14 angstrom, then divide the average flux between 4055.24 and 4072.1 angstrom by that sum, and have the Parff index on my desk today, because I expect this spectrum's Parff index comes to 0.581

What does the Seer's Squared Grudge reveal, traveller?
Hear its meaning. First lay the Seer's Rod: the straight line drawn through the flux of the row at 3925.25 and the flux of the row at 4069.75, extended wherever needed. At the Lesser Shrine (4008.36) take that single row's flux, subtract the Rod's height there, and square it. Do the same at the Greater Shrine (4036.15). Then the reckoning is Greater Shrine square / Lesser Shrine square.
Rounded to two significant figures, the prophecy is 13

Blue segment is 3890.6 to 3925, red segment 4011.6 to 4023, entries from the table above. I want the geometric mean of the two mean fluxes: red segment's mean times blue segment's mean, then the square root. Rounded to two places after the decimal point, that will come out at 7.96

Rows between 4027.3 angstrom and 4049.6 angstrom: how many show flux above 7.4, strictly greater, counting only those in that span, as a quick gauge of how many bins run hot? 21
